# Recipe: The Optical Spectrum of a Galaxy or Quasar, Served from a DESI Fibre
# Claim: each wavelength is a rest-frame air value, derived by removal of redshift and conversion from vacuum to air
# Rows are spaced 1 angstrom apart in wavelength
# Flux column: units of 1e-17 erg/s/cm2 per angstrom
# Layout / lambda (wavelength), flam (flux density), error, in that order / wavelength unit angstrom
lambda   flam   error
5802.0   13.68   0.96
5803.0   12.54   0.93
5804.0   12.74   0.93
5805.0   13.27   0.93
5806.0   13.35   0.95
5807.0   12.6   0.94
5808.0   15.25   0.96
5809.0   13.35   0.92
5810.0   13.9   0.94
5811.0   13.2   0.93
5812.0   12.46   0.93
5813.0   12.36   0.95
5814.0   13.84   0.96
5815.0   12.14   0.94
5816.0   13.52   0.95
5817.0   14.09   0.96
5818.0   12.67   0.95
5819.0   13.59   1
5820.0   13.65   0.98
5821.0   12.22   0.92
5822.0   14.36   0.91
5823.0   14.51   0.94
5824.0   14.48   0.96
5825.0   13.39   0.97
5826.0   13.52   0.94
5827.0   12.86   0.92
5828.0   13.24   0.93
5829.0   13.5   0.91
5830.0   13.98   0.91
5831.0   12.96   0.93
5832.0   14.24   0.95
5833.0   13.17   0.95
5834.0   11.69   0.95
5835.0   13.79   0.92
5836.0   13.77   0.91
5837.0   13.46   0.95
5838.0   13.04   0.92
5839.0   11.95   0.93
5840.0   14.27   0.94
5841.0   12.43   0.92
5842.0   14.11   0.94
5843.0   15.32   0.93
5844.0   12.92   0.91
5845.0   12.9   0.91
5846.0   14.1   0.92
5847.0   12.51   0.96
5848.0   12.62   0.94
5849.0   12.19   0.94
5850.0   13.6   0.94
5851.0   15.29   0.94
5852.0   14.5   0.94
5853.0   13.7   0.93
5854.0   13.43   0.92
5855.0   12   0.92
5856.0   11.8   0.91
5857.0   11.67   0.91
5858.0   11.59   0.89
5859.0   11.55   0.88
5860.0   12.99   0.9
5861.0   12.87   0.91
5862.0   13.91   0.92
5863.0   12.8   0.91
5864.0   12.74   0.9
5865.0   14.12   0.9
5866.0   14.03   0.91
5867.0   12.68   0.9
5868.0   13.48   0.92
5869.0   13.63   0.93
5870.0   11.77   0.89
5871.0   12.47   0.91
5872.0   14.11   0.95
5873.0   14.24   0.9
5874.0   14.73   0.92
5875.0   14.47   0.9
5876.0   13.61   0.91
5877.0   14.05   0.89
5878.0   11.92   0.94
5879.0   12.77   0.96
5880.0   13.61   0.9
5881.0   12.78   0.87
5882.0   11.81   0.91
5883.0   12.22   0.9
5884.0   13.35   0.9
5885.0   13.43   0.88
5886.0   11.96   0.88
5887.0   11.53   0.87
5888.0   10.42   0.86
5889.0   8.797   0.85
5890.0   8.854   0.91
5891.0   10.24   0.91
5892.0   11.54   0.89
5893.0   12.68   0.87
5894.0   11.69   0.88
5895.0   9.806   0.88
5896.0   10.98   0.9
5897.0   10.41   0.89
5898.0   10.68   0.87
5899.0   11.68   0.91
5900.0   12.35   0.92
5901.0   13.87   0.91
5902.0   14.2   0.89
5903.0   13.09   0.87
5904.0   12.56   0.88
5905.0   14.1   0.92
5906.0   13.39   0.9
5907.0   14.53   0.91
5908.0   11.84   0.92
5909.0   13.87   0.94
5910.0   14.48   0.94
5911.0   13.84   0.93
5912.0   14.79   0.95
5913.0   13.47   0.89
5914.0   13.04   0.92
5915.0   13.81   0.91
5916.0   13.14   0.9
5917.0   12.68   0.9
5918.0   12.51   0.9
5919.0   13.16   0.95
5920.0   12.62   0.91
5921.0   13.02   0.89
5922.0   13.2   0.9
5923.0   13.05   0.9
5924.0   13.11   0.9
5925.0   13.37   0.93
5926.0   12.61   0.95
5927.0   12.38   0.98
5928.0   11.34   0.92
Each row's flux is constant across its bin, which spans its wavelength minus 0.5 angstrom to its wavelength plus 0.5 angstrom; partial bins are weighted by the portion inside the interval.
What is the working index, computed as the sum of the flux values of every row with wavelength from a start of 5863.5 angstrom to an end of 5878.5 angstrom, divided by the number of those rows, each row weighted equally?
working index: 13.5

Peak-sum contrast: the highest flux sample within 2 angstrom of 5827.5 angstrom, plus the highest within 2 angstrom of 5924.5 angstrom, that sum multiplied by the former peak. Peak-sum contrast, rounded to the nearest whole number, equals 364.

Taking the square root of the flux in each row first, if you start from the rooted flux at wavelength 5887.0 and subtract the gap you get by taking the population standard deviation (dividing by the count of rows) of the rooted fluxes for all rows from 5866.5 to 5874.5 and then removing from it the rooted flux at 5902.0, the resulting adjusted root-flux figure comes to 7.03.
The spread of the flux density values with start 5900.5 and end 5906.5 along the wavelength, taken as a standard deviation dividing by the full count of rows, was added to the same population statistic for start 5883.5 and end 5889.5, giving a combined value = 2.2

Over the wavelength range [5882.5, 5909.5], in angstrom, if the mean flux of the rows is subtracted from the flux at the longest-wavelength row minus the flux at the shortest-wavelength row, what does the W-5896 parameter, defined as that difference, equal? -10.4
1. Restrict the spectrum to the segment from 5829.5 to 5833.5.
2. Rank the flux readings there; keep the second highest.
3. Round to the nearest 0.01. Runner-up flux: 13.98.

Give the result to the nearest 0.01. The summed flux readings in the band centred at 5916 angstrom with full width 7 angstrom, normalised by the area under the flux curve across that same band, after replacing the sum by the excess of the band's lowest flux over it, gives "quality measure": -0.86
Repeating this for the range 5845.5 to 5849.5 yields -0.76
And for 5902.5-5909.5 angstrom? -0.87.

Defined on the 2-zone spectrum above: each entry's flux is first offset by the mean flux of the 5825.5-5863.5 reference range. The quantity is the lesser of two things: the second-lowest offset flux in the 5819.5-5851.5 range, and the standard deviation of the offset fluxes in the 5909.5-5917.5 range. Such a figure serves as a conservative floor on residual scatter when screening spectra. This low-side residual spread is -1.2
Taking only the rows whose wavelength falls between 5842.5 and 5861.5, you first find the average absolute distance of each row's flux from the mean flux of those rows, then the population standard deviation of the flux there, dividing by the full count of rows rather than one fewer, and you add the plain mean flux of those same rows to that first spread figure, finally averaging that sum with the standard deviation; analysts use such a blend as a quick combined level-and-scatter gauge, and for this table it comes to 7.54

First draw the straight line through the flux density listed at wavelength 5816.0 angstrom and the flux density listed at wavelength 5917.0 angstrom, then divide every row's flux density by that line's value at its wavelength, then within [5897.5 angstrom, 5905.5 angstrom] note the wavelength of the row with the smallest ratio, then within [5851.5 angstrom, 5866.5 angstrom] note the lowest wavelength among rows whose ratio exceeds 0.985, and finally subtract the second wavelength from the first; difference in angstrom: 46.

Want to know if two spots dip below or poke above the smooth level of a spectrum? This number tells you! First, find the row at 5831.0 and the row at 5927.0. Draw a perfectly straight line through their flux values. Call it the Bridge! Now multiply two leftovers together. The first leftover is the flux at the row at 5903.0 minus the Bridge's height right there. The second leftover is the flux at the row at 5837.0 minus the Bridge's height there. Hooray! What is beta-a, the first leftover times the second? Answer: 0.30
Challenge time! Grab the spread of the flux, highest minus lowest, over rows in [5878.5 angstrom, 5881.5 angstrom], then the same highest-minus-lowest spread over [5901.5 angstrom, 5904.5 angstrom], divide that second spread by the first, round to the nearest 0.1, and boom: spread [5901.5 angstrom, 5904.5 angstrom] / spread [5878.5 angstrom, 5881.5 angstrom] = 2.0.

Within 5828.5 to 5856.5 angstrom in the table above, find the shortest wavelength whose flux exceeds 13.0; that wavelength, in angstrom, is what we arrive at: 5829.0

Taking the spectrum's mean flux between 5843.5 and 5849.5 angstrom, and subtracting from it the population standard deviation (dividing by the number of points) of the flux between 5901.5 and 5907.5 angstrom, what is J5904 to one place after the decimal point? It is 12.2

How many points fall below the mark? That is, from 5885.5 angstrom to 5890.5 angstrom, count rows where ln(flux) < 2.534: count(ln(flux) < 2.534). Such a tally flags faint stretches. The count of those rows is 5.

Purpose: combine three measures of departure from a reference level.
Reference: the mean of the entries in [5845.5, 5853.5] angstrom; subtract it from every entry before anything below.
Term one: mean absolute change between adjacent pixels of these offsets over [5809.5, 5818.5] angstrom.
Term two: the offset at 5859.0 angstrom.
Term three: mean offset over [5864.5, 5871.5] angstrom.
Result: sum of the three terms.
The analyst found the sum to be -1.4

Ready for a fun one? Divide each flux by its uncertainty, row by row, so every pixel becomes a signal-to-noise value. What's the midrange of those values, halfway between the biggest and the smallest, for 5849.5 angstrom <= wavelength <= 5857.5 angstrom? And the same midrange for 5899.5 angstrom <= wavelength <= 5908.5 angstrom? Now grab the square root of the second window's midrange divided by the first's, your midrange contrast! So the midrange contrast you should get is 1.00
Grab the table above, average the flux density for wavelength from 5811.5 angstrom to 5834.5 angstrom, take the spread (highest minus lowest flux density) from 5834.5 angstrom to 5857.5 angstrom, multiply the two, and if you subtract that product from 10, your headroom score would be -39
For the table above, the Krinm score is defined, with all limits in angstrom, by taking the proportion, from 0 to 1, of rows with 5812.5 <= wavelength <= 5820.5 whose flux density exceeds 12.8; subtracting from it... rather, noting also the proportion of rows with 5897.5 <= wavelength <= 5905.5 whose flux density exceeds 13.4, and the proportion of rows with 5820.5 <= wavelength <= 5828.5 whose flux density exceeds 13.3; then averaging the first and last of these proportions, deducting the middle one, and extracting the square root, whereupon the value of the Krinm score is 0.50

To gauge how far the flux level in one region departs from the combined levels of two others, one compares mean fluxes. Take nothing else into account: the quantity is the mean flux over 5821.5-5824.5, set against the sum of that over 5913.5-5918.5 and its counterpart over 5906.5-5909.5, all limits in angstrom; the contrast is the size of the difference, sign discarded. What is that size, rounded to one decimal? 12.0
